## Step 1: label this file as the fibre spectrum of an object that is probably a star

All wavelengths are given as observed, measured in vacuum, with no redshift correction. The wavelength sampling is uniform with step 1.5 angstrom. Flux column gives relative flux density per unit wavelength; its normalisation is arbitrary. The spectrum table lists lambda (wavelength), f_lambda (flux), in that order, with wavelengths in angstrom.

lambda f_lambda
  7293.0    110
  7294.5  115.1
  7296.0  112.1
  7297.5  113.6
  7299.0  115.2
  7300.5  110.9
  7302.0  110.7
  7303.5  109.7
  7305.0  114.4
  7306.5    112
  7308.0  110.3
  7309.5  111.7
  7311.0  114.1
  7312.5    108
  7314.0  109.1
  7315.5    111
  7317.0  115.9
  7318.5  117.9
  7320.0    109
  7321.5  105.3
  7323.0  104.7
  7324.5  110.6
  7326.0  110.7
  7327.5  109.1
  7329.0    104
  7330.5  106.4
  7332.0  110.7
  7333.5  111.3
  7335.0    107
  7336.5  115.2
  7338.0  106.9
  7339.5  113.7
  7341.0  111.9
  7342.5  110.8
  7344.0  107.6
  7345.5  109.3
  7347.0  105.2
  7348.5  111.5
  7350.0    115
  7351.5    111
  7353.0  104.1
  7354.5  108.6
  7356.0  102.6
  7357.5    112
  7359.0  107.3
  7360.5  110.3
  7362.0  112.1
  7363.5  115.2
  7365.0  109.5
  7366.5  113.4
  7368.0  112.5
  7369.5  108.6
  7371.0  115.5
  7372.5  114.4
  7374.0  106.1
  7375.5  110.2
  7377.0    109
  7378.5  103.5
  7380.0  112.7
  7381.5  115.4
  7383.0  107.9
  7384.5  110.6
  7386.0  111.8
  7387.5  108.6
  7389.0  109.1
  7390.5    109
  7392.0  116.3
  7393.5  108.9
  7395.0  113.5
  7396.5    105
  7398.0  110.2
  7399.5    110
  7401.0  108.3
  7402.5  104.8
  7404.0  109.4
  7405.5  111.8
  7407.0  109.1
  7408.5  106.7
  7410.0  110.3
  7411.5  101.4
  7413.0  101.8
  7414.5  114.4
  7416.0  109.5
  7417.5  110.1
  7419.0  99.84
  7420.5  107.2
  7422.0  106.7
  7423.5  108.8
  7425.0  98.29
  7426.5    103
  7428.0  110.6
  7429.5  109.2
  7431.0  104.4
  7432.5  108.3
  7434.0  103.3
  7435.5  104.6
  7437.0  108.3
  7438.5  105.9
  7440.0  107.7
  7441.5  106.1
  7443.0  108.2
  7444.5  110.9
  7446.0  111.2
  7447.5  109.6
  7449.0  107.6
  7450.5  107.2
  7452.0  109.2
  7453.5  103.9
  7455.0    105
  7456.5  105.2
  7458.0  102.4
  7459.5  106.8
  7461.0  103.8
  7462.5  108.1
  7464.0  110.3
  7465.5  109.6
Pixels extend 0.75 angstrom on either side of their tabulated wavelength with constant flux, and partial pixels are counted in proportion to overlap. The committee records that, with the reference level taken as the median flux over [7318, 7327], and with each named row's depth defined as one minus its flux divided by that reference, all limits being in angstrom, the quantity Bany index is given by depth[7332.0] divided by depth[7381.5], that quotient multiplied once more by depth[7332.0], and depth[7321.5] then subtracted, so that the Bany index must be -0.04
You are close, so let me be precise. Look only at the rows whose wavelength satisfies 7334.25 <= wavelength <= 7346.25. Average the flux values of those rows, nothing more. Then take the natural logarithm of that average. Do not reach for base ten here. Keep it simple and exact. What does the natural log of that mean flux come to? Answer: 4.70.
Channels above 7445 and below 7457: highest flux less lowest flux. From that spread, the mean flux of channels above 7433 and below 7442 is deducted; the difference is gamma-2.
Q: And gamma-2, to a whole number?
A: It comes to -99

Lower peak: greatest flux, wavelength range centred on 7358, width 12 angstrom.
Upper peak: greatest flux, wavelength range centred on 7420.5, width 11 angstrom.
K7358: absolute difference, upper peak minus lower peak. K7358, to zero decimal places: 5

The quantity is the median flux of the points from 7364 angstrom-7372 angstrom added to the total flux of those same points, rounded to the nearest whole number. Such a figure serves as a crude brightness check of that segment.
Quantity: 672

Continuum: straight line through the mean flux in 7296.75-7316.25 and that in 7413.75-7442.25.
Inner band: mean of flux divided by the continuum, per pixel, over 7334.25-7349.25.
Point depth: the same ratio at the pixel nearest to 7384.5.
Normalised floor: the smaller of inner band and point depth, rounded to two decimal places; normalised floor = 1.00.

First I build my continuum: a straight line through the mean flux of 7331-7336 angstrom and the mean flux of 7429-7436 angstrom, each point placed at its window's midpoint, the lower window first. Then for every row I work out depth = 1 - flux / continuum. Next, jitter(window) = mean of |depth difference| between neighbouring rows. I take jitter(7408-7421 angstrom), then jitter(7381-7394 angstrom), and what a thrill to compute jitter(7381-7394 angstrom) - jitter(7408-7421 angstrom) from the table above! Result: -0.022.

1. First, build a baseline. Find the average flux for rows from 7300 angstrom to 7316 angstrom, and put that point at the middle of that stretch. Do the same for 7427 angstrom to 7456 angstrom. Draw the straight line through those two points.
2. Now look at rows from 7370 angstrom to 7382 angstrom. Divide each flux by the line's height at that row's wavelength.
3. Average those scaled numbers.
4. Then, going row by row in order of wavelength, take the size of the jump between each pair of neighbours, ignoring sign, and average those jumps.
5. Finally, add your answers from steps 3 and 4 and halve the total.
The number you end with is 0.528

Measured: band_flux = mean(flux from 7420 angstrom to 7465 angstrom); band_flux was 107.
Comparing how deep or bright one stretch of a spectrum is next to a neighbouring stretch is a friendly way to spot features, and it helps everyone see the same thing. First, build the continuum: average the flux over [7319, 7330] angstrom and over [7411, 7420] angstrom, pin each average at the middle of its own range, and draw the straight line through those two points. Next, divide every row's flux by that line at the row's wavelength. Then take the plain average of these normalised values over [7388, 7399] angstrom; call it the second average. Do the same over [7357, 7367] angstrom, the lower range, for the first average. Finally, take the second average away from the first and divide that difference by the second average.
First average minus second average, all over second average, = 0.005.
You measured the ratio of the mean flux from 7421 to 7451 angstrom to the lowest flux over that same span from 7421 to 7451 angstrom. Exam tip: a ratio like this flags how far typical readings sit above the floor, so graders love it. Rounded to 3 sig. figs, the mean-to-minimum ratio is 1.09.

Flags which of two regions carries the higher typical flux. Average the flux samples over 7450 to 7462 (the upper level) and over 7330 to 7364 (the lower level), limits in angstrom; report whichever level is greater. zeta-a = 109.8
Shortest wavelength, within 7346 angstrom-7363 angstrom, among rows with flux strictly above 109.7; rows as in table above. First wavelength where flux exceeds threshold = 7348.5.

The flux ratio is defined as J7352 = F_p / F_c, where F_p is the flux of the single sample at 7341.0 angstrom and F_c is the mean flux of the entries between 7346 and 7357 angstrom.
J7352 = 1.03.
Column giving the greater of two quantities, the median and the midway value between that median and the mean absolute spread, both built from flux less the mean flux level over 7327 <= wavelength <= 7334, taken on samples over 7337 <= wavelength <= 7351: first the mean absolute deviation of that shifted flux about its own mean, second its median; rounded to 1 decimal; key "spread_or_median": 2.6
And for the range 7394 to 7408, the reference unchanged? 1.6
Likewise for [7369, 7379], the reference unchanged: 2.0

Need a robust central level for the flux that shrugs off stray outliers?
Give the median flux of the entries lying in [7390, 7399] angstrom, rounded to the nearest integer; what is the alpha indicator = 110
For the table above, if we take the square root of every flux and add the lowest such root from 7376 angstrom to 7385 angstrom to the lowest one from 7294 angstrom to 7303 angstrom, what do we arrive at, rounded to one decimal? 20.7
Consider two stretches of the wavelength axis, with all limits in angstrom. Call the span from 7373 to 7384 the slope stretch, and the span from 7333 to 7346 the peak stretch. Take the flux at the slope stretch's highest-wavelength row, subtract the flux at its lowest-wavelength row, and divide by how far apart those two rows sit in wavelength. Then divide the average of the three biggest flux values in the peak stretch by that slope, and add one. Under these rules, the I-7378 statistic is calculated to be 569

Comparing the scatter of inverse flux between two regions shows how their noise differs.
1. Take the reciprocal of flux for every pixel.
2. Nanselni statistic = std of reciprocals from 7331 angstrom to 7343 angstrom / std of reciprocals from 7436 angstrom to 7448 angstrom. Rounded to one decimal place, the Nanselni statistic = 1.4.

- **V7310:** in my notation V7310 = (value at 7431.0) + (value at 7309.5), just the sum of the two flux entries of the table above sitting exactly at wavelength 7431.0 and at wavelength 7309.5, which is 216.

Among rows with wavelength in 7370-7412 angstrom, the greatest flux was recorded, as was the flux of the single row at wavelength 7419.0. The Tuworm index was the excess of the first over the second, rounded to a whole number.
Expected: 16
